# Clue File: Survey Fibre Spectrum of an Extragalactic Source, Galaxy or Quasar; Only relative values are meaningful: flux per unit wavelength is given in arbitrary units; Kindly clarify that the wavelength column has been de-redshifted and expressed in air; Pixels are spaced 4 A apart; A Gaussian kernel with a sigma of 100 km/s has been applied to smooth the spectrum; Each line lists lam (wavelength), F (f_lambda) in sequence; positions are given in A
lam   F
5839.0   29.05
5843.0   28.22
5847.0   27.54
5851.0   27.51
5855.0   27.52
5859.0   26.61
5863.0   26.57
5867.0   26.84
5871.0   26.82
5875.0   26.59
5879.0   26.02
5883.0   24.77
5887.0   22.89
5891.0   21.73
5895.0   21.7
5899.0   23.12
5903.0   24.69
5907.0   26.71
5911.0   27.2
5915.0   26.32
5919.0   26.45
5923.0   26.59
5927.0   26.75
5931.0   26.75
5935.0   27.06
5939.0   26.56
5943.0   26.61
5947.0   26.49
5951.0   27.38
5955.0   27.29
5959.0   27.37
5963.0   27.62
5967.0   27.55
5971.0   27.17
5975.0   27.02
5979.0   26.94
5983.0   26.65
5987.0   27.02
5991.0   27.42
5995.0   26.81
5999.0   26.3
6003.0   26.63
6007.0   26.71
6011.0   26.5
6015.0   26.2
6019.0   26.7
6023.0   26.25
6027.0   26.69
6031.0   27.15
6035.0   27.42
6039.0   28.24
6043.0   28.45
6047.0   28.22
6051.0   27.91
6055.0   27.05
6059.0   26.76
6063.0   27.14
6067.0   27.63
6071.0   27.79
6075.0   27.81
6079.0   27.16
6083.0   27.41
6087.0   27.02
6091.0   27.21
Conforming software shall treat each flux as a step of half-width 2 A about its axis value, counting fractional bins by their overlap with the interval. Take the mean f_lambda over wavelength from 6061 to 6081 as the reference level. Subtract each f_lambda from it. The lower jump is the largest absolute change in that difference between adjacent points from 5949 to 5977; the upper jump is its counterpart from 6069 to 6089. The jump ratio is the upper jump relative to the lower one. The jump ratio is 1.7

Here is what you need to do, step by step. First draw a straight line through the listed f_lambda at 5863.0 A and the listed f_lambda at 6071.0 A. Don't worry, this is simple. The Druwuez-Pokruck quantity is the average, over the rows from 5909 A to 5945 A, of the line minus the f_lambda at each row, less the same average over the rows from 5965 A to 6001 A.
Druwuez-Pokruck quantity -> 0.0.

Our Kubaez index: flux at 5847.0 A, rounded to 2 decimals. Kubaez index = 27.54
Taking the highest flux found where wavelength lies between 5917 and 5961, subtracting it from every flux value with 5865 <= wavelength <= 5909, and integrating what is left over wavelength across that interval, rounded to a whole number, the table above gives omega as -117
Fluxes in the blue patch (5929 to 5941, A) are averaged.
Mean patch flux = 26.8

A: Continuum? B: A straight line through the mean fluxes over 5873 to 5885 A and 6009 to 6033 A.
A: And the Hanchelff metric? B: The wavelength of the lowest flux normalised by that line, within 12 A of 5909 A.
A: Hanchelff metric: 5899.0 A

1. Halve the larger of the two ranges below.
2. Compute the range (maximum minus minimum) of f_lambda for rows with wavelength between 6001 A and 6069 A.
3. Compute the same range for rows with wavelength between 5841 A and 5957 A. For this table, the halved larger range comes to 3.3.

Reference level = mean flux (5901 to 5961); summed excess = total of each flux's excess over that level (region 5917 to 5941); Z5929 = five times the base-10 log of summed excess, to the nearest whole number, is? -6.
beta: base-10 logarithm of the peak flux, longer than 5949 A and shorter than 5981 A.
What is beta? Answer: 1.44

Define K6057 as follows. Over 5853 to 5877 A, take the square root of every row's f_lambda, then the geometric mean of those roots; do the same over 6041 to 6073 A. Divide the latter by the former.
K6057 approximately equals 1.01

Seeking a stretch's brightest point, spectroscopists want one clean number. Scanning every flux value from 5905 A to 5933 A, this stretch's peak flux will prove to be 27.2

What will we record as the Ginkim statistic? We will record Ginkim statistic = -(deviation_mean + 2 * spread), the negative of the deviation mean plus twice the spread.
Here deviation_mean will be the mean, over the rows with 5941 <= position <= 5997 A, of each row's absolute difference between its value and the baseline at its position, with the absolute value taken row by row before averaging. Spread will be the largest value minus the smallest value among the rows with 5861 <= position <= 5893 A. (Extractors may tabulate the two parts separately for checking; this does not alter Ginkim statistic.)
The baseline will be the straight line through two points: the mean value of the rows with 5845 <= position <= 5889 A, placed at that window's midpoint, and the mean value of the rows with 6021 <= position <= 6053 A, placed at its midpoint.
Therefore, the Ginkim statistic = -10.6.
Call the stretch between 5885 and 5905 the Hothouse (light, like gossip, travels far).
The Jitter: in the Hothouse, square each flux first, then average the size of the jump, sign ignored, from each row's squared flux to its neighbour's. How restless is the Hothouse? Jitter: 48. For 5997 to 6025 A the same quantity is 16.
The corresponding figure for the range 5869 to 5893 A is 49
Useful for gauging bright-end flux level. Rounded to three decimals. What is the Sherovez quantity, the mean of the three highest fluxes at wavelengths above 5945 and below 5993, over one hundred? 0.275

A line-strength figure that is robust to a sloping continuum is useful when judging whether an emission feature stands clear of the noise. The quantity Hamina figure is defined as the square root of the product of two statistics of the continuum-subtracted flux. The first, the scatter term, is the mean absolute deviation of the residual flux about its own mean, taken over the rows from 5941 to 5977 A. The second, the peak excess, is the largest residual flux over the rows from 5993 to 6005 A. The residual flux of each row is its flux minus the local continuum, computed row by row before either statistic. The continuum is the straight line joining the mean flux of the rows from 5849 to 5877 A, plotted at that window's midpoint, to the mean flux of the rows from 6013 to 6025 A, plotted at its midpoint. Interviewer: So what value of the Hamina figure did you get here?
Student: 0.33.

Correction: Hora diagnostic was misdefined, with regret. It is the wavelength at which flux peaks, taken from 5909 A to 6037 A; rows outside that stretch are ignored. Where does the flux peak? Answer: 5963.0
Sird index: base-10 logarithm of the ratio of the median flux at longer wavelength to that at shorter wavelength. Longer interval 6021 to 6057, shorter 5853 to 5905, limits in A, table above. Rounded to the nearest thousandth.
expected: 0.023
